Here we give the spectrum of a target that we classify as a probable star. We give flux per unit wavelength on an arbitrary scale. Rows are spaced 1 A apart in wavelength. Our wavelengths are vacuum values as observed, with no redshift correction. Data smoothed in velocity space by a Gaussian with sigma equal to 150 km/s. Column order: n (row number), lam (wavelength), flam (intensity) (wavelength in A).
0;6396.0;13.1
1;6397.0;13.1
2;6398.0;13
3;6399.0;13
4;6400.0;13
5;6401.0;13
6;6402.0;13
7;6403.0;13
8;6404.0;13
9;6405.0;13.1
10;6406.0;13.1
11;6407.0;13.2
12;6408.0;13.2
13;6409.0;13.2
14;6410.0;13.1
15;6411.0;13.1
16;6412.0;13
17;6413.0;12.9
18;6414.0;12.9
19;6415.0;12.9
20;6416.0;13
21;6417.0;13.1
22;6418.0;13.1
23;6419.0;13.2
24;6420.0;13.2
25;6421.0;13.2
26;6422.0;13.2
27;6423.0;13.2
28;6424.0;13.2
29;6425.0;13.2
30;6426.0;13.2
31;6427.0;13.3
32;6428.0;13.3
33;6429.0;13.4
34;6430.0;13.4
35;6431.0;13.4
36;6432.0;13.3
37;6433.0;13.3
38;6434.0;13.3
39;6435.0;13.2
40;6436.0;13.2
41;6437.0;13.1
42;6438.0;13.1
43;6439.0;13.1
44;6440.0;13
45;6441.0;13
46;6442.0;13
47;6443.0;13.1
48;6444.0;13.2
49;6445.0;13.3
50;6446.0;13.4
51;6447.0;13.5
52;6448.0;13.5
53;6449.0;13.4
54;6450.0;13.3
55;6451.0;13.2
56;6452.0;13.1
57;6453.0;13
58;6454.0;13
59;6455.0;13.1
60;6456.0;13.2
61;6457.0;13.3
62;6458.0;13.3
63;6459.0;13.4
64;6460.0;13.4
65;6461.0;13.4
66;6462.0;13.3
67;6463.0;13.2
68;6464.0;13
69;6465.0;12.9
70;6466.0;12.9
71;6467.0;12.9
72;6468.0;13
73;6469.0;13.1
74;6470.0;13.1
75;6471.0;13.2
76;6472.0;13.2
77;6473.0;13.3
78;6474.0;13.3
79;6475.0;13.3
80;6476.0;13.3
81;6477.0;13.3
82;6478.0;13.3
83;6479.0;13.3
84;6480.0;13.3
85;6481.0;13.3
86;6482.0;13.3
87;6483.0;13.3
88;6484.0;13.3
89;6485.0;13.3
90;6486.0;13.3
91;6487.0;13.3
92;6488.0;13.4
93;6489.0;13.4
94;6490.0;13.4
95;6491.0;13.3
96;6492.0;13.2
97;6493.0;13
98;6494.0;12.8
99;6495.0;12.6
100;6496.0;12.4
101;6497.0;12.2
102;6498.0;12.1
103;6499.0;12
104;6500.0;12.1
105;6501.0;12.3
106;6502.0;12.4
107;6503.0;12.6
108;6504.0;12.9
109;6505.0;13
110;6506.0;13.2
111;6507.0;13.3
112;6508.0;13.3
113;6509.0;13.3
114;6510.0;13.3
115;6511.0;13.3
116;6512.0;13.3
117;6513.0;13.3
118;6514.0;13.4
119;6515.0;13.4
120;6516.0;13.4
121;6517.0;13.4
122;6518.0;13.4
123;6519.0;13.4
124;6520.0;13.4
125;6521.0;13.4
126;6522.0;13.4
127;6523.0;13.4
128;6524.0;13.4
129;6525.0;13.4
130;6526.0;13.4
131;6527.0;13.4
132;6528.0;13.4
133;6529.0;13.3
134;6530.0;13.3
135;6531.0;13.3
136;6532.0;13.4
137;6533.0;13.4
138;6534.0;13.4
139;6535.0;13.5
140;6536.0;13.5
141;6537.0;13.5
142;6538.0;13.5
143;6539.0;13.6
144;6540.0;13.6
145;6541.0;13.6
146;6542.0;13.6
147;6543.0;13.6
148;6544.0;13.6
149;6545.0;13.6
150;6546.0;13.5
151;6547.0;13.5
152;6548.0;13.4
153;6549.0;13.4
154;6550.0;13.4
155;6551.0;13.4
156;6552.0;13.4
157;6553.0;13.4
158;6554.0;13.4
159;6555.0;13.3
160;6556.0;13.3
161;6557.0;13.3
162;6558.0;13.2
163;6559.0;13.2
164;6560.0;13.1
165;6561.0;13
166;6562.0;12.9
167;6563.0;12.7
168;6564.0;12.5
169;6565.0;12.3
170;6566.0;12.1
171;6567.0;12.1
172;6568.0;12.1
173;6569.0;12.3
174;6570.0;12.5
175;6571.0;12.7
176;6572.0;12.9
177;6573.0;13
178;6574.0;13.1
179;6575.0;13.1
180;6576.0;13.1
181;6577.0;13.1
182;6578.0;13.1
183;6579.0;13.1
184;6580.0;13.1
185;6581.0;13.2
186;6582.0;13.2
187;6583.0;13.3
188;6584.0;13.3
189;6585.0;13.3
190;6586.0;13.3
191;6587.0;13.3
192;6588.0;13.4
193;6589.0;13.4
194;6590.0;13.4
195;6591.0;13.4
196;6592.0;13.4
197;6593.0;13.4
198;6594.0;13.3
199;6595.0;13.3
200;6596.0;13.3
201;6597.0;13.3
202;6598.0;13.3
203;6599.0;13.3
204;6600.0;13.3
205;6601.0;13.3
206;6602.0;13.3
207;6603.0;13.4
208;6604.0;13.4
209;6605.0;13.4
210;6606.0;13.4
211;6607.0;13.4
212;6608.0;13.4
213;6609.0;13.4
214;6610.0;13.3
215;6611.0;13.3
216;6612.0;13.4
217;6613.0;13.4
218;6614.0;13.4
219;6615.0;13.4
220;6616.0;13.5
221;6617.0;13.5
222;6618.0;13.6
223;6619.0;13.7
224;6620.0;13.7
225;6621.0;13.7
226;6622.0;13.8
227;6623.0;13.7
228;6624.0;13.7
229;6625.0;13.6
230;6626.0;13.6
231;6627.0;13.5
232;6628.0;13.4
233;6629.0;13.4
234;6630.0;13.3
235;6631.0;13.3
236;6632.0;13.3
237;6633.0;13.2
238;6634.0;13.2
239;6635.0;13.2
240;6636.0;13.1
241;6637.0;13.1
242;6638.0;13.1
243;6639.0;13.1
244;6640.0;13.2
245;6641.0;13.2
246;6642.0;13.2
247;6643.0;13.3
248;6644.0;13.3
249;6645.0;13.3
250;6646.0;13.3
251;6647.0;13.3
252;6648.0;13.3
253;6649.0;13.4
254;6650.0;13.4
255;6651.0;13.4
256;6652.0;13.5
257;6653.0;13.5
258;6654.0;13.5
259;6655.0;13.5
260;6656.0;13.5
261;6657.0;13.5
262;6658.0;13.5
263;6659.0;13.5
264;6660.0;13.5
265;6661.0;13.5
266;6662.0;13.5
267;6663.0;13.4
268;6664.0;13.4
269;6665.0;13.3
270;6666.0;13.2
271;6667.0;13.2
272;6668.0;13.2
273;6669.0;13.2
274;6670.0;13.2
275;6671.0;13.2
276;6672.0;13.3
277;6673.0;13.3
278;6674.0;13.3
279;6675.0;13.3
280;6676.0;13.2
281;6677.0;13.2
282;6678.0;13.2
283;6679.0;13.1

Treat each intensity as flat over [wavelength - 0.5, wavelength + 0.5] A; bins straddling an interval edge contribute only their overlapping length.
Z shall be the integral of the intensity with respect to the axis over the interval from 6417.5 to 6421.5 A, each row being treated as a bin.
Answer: 53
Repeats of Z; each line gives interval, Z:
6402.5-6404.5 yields 26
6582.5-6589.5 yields 93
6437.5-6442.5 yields 65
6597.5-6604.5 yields 93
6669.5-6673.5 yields 53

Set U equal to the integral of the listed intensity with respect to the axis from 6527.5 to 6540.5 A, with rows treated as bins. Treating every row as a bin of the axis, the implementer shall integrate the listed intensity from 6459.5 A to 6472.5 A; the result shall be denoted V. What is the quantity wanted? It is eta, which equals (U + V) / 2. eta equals 173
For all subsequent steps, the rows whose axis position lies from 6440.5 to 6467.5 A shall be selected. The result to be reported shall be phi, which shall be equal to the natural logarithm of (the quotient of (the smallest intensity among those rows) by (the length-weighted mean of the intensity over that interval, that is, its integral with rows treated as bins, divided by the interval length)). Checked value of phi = -0.02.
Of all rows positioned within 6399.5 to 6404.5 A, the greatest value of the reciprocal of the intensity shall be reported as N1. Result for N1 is 0.0769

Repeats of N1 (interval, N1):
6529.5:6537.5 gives 0.0752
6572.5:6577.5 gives 0.0769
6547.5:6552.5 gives 0.0746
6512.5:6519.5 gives 0.0752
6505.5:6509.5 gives 0.0758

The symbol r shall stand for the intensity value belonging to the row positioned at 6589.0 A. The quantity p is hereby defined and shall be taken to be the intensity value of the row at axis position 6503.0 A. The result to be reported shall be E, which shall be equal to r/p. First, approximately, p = 12.6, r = 13.4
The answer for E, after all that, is 1.06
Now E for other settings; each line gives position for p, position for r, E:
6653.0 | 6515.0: 0.99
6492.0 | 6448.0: 1.02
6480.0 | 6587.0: 1.00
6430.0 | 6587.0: 0.99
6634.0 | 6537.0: 1.02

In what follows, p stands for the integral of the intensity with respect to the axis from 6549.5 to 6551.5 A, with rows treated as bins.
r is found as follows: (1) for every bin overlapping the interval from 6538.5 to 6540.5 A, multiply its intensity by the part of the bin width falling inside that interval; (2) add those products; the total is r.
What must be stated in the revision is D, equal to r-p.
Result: 0.4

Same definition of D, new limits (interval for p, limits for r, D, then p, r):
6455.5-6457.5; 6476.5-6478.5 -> 0.1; 26.5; 26.6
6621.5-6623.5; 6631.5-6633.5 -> -1.0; 27.5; 26.5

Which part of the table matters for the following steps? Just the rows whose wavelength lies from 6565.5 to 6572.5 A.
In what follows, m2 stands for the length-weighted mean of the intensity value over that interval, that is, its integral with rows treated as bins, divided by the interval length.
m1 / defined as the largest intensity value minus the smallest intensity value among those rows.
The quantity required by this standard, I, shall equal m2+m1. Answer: 13.2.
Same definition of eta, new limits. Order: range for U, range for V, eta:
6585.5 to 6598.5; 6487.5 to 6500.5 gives 170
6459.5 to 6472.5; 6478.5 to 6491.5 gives 172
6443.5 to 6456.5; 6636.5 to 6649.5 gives 172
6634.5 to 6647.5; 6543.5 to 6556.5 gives 173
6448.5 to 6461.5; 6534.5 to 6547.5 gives 174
